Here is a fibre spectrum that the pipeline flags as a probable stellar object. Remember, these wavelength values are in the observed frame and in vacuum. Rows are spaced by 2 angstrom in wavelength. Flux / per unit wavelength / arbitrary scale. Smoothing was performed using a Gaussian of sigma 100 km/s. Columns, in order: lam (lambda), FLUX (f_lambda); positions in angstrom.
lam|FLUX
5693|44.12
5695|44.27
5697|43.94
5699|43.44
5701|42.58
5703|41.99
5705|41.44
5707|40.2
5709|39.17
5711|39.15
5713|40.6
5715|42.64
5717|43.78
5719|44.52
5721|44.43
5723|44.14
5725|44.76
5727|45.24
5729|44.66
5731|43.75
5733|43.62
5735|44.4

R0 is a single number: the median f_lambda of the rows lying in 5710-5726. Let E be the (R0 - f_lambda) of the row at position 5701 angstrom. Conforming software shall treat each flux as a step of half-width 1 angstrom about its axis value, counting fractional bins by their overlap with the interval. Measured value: 1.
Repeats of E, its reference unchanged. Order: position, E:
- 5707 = 4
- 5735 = 0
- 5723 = 0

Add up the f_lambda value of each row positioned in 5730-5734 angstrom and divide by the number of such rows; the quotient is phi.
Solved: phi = 43.7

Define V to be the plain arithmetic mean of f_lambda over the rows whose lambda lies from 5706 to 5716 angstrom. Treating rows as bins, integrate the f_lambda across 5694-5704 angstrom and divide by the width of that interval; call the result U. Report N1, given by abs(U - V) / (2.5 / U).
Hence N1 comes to 50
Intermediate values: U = 43.2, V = 40.4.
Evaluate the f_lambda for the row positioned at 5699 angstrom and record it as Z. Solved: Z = 43.44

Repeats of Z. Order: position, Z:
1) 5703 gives 41.99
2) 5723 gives 44.14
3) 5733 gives 43.62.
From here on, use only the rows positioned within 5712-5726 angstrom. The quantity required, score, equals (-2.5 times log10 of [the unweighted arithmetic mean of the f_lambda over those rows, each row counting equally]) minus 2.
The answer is -6.10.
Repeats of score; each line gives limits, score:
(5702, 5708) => -6.04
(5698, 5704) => -6.08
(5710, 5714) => -6.00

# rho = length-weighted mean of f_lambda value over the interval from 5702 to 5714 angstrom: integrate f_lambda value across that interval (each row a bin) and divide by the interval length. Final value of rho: 40.4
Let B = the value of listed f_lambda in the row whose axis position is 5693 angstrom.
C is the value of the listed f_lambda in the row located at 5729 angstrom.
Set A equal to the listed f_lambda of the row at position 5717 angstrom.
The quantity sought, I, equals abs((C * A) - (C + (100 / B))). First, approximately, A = 43.78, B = 44.12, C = 44.66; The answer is 1908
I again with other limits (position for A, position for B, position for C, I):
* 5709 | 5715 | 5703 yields 1600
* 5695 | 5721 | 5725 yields 1935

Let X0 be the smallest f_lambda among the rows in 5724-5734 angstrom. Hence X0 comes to 43.62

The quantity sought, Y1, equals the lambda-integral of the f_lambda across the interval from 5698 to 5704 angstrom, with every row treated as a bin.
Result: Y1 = 256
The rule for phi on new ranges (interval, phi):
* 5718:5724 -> 44.4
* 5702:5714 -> 40.4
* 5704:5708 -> 40.8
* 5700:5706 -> 42.0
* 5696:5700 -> 43.7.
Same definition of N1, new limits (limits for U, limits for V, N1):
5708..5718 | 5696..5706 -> 26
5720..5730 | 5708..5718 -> 64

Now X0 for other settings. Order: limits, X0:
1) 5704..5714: 39.15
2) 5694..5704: 41.99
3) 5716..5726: 43.78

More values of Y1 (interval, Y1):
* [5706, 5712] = 237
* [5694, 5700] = 263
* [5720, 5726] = 267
